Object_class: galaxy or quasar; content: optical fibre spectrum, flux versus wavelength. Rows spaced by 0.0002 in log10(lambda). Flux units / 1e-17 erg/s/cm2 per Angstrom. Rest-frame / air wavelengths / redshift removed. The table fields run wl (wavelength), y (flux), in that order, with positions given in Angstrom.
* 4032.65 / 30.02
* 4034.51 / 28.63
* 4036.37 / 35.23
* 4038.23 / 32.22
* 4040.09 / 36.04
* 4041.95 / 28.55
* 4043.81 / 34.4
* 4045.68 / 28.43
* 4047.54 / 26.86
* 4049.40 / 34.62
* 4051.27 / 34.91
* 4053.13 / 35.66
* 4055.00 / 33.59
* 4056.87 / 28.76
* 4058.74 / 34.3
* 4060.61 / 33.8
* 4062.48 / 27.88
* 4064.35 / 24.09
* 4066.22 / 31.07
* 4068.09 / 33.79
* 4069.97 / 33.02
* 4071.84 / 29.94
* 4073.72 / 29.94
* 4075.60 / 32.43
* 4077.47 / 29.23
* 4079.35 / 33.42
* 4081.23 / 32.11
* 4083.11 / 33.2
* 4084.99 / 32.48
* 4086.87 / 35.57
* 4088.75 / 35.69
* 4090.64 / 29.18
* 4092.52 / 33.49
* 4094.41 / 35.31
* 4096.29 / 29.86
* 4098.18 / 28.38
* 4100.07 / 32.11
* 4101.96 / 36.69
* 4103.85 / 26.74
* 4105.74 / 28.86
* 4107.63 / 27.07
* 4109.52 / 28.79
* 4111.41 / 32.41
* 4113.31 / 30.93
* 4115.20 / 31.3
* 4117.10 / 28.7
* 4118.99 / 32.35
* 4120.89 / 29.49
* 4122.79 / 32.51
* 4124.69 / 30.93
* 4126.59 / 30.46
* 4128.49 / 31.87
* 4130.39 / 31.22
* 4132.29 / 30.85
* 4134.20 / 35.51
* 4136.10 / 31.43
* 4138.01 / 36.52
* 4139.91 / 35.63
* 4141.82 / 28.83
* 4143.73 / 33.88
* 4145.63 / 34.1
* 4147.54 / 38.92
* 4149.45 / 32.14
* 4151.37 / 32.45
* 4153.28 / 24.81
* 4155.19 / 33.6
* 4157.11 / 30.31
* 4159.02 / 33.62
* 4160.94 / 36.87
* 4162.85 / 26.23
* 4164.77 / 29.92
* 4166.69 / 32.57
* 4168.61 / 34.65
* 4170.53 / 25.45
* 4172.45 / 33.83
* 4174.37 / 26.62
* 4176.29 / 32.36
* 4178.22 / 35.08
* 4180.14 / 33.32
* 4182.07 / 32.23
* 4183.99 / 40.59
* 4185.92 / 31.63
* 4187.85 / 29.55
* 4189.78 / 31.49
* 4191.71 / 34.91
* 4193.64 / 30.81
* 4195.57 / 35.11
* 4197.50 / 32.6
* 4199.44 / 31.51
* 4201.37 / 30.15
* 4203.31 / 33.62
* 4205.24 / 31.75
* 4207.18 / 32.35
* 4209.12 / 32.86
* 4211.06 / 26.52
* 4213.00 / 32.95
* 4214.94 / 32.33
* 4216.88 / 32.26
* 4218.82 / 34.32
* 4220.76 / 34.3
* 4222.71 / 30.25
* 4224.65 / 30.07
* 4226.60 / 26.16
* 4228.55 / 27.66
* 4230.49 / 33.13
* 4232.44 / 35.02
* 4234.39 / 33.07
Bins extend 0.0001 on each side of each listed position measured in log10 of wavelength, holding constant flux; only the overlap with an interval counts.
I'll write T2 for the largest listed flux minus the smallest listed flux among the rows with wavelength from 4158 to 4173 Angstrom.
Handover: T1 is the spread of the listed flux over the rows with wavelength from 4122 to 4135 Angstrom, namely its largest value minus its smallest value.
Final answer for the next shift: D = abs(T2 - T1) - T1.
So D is 1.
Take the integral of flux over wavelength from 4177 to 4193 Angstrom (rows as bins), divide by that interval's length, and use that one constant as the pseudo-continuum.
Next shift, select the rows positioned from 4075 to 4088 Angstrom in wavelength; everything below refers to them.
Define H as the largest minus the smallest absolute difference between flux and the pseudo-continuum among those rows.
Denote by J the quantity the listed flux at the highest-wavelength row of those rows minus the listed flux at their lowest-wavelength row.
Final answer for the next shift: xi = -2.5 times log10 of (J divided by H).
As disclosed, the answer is 0.3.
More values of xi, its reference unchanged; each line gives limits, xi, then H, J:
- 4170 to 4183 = 0.2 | 8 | 7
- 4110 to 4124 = 4.0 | 4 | 0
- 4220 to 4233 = 2.5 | 7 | 1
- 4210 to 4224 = 0.6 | 6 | 4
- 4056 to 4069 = 0.6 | 9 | 5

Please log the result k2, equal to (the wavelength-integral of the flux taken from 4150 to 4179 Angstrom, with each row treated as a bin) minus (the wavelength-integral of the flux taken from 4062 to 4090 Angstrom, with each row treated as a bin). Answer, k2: 19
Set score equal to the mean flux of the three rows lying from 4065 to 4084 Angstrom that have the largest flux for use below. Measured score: 33.5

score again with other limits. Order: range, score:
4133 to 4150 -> 37.0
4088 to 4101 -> 34.8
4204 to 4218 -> 32.7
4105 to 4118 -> 31.5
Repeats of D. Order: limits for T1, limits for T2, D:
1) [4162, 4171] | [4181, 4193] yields -7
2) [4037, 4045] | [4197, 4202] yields -2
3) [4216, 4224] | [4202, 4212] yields -1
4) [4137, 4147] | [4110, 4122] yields -4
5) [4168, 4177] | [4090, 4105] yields -8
